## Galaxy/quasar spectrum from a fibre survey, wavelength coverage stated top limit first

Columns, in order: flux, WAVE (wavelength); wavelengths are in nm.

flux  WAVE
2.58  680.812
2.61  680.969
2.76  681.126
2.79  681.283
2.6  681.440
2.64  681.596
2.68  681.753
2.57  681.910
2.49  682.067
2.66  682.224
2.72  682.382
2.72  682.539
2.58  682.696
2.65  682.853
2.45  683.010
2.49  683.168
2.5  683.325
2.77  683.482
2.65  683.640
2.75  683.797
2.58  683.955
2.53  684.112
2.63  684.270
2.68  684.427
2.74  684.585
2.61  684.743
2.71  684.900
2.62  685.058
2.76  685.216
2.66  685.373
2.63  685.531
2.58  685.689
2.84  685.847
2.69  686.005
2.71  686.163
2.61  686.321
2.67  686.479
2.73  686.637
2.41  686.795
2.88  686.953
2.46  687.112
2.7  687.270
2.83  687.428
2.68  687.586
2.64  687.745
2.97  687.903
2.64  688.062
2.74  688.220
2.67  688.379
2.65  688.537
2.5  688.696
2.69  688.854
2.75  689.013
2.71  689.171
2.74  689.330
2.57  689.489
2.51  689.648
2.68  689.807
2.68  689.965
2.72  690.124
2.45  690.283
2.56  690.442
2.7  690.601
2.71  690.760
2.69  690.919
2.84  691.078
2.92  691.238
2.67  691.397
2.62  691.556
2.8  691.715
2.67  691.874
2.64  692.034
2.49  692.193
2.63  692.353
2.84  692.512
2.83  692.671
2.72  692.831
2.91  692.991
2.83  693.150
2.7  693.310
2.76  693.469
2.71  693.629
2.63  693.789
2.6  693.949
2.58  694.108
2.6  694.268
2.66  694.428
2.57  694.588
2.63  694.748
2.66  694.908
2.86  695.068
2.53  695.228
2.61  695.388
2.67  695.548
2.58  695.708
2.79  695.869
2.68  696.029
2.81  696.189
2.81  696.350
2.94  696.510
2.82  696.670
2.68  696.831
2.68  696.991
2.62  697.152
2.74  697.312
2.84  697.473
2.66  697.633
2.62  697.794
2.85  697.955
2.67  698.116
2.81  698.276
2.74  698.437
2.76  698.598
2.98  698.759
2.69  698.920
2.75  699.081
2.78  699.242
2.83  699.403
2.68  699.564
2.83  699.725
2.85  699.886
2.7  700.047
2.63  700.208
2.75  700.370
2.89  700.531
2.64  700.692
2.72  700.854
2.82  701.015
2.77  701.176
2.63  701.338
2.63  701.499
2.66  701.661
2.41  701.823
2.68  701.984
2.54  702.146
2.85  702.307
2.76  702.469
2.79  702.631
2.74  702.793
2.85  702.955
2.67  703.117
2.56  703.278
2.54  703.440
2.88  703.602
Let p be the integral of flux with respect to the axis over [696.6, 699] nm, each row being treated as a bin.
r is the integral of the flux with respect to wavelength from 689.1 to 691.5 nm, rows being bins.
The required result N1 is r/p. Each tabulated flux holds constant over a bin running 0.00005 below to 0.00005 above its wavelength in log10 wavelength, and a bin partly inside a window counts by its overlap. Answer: 0.98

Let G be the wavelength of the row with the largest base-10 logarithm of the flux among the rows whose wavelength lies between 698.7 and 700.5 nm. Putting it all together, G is 698.759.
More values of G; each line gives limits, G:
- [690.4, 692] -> 691.238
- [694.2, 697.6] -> 696.510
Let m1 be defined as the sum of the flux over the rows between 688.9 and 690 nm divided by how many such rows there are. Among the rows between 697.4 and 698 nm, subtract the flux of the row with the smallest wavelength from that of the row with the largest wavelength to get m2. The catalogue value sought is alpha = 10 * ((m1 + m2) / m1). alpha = 10.0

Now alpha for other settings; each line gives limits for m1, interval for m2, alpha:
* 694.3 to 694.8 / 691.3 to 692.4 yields 9.8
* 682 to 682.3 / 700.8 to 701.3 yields 10.2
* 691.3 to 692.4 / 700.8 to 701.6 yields 9.7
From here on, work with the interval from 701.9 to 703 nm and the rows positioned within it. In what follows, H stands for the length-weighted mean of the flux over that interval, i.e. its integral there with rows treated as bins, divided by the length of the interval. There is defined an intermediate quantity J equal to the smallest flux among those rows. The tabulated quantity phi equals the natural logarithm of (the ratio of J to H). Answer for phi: -0.08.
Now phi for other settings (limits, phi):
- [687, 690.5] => -0.08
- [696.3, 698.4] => -0.05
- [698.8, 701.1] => -0.05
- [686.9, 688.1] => -0.10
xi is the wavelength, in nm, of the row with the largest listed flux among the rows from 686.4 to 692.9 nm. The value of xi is 687.903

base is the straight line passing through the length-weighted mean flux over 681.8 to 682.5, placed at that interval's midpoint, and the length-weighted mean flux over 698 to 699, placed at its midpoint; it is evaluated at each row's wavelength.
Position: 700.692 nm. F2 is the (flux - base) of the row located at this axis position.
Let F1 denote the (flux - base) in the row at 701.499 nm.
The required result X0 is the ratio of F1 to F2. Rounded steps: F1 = -0.18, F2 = -0.16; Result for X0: 1.1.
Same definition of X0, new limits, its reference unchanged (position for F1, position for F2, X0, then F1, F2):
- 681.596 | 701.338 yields -0.2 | 0.03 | -0.18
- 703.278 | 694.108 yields 1.7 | -0.26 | -0.15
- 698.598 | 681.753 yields -0.3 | -0.02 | 0.07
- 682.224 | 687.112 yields -0.2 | 0.04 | -0.21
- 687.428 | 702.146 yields -0.6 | 0.16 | -0.27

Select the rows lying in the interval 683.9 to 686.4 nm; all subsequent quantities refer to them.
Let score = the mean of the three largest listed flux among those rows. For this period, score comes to 2.78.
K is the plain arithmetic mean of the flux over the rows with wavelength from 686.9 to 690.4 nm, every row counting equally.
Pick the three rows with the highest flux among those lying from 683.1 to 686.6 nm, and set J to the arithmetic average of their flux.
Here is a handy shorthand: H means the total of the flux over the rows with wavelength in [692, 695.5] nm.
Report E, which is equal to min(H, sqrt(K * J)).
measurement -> 2.73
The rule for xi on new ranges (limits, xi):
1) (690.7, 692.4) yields 691.238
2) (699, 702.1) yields 700.531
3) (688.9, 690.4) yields 689.013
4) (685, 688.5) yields 687.903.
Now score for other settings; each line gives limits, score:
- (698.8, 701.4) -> 2.86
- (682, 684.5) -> 2.75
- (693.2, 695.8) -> 2.78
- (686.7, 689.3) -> 2.89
